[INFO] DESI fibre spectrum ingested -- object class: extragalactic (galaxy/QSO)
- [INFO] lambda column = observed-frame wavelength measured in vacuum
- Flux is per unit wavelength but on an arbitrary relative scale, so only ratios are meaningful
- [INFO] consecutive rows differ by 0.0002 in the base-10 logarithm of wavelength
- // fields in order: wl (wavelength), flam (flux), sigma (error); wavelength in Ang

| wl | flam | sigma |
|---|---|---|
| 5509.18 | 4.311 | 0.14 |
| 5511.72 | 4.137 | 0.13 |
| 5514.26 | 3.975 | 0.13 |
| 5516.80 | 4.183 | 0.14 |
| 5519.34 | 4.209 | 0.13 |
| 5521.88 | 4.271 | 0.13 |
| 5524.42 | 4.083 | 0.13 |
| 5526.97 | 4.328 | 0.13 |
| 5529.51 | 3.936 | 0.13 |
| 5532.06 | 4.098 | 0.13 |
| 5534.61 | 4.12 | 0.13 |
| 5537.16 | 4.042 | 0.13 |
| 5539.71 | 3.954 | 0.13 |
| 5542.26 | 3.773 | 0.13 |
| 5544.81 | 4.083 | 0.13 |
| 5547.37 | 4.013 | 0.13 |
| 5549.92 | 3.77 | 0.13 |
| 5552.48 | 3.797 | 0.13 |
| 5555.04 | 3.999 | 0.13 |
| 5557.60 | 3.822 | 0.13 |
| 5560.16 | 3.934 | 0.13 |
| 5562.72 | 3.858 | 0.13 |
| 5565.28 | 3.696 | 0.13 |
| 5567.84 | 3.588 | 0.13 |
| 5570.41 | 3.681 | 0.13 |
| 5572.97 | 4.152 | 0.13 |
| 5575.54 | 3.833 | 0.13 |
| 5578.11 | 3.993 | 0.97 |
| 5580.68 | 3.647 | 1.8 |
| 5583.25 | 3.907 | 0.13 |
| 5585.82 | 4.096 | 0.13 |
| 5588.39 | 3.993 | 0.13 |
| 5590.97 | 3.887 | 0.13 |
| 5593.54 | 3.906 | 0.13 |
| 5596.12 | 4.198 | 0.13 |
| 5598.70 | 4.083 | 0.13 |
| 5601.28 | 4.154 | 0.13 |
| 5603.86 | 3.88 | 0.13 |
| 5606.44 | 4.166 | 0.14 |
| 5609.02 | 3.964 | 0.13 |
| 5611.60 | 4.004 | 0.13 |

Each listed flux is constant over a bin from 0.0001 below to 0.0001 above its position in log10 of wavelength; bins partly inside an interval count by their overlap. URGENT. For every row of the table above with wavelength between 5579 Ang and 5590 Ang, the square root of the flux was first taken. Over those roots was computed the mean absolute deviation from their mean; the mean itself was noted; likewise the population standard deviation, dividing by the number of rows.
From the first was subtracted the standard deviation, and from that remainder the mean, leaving -1.99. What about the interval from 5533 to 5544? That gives -2.00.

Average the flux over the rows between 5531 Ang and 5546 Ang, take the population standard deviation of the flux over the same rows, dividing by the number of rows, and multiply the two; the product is 0.48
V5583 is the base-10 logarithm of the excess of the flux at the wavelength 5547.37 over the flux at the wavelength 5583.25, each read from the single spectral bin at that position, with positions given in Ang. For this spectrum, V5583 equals -1.0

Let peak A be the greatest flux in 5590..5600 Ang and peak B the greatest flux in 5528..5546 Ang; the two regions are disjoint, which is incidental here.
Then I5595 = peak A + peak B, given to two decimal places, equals 8.32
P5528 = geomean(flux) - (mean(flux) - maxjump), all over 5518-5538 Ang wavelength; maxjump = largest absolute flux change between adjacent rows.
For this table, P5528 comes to 0.39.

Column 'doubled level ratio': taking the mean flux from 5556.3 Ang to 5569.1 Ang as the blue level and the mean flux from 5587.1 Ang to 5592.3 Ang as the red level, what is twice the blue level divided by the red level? 1.92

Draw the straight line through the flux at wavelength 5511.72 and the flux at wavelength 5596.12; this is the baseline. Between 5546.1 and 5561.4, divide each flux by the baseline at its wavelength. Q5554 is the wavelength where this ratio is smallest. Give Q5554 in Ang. 5549.92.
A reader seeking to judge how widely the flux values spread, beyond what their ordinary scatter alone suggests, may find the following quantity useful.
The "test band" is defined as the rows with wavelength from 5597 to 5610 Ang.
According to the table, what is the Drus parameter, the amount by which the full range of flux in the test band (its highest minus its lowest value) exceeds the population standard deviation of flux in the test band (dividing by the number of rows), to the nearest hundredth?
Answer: 0.17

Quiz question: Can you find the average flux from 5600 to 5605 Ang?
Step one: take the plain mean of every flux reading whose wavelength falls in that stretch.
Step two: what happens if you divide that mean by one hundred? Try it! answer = 0.0402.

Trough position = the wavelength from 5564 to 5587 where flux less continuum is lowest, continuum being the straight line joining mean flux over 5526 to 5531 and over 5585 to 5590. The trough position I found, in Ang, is 5567.84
